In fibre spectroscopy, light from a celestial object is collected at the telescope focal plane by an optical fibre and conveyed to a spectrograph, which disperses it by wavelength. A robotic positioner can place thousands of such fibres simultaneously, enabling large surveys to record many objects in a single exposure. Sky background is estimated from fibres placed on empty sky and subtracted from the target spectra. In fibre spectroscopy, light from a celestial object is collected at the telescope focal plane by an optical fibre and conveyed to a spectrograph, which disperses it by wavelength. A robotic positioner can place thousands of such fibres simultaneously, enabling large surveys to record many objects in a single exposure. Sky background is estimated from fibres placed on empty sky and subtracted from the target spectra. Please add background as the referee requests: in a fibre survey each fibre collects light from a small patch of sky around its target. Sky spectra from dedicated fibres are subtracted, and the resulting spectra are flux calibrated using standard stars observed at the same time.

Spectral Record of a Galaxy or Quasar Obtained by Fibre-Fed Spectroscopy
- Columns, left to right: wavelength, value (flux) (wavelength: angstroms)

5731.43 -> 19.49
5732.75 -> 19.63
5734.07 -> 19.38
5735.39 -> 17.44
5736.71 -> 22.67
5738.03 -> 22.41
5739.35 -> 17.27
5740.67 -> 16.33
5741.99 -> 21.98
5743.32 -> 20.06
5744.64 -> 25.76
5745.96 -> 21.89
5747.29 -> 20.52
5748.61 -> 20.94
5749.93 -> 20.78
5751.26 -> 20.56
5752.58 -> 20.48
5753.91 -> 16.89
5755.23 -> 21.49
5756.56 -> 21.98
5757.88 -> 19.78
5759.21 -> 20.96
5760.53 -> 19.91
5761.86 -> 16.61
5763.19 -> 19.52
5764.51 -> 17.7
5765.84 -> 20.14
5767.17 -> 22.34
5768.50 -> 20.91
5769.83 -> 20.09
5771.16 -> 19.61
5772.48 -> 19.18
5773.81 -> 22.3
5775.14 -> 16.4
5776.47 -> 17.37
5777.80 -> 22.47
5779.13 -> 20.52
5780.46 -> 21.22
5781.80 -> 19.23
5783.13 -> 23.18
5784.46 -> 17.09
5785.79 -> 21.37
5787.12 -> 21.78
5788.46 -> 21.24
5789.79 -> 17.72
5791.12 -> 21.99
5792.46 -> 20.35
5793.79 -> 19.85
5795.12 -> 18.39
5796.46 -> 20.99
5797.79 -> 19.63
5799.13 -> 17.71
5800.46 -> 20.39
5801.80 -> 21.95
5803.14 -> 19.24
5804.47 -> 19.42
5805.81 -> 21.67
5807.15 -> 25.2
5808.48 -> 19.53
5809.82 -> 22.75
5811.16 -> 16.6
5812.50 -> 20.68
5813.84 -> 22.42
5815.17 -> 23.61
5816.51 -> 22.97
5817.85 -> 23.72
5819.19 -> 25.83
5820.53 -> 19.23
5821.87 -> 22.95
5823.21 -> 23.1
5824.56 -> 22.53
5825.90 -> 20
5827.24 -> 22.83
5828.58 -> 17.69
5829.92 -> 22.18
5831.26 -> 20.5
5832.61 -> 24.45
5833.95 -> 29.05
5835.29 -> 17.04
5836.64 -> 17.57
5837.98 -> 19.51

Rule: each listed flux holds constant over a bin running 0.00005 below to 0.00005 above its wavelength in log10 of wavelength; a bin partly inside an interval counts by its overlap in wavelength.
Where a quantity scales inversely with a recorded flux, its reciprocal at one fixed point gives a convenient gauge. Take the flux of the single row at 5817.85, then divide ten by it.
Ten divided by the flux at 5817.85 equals 0.42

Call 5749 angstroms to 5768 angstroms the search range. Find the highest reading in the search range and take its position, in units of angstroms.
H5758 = 5767.17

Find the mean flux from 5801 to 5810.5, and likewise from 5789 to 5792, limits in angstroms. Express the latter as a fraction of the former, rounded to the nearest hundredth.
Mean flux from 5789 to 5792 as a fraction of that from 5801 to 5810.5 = 0.93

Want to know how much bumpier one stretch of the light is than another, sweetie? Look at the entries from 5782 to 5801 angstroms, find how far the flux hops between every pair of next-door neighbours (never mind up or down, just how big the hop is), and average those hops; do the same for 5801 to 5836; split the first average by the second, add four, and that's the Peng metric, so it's 4.73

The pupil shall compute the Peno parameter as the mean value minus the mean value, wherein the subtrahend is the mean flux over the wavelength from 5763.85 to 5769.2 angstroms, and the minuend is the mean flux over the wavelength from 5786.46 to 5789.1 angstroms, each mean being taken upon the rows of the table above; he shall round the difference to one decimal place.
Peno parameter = 1.2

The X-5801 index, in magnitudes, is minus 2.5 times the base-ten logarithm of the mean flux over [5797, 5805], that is -3.24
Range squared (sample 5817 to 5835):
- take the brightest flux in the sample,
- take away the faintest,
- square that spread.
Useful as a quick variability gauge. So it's 129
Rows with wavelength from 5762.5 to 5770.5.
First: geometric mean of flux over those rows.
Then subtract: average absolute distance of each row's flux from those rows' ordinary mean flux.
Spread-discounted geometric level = 19.1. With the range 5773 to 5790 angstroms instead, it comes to 18.0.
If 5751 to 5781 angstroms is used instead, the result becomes 18.4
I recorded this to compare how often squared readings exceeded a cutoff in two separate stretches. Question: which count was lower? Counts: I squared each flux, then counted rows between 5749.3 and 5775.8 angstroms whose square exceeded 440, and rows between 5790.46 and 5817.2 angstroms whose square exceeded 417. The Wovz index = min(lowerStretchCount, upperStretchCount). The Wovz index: 4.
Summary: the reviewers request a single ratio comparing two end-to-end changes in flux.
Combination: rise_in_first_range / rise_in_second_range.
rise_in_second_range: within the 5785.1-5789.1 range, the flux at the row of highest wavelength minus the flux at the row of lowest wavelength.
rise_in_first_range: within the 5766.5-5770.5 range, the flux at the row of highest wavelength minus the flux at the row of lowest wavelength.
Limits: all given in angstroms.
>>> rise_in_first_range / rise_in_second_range 17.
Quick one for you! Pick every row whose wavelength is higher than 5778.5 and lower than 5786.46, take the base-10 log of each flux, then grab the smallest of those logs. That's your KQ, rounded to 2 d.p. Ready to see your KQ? 1.23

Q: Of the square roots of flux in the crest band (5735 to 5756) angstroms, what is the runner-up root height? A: 4.76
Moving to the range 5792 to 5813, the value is 4.77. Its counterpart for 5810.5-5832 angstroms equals 4.87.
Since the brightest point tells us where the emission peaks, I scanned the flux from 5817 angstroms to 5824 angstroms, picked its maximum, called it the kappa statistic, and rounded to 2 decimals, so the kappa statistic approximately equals 25.83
